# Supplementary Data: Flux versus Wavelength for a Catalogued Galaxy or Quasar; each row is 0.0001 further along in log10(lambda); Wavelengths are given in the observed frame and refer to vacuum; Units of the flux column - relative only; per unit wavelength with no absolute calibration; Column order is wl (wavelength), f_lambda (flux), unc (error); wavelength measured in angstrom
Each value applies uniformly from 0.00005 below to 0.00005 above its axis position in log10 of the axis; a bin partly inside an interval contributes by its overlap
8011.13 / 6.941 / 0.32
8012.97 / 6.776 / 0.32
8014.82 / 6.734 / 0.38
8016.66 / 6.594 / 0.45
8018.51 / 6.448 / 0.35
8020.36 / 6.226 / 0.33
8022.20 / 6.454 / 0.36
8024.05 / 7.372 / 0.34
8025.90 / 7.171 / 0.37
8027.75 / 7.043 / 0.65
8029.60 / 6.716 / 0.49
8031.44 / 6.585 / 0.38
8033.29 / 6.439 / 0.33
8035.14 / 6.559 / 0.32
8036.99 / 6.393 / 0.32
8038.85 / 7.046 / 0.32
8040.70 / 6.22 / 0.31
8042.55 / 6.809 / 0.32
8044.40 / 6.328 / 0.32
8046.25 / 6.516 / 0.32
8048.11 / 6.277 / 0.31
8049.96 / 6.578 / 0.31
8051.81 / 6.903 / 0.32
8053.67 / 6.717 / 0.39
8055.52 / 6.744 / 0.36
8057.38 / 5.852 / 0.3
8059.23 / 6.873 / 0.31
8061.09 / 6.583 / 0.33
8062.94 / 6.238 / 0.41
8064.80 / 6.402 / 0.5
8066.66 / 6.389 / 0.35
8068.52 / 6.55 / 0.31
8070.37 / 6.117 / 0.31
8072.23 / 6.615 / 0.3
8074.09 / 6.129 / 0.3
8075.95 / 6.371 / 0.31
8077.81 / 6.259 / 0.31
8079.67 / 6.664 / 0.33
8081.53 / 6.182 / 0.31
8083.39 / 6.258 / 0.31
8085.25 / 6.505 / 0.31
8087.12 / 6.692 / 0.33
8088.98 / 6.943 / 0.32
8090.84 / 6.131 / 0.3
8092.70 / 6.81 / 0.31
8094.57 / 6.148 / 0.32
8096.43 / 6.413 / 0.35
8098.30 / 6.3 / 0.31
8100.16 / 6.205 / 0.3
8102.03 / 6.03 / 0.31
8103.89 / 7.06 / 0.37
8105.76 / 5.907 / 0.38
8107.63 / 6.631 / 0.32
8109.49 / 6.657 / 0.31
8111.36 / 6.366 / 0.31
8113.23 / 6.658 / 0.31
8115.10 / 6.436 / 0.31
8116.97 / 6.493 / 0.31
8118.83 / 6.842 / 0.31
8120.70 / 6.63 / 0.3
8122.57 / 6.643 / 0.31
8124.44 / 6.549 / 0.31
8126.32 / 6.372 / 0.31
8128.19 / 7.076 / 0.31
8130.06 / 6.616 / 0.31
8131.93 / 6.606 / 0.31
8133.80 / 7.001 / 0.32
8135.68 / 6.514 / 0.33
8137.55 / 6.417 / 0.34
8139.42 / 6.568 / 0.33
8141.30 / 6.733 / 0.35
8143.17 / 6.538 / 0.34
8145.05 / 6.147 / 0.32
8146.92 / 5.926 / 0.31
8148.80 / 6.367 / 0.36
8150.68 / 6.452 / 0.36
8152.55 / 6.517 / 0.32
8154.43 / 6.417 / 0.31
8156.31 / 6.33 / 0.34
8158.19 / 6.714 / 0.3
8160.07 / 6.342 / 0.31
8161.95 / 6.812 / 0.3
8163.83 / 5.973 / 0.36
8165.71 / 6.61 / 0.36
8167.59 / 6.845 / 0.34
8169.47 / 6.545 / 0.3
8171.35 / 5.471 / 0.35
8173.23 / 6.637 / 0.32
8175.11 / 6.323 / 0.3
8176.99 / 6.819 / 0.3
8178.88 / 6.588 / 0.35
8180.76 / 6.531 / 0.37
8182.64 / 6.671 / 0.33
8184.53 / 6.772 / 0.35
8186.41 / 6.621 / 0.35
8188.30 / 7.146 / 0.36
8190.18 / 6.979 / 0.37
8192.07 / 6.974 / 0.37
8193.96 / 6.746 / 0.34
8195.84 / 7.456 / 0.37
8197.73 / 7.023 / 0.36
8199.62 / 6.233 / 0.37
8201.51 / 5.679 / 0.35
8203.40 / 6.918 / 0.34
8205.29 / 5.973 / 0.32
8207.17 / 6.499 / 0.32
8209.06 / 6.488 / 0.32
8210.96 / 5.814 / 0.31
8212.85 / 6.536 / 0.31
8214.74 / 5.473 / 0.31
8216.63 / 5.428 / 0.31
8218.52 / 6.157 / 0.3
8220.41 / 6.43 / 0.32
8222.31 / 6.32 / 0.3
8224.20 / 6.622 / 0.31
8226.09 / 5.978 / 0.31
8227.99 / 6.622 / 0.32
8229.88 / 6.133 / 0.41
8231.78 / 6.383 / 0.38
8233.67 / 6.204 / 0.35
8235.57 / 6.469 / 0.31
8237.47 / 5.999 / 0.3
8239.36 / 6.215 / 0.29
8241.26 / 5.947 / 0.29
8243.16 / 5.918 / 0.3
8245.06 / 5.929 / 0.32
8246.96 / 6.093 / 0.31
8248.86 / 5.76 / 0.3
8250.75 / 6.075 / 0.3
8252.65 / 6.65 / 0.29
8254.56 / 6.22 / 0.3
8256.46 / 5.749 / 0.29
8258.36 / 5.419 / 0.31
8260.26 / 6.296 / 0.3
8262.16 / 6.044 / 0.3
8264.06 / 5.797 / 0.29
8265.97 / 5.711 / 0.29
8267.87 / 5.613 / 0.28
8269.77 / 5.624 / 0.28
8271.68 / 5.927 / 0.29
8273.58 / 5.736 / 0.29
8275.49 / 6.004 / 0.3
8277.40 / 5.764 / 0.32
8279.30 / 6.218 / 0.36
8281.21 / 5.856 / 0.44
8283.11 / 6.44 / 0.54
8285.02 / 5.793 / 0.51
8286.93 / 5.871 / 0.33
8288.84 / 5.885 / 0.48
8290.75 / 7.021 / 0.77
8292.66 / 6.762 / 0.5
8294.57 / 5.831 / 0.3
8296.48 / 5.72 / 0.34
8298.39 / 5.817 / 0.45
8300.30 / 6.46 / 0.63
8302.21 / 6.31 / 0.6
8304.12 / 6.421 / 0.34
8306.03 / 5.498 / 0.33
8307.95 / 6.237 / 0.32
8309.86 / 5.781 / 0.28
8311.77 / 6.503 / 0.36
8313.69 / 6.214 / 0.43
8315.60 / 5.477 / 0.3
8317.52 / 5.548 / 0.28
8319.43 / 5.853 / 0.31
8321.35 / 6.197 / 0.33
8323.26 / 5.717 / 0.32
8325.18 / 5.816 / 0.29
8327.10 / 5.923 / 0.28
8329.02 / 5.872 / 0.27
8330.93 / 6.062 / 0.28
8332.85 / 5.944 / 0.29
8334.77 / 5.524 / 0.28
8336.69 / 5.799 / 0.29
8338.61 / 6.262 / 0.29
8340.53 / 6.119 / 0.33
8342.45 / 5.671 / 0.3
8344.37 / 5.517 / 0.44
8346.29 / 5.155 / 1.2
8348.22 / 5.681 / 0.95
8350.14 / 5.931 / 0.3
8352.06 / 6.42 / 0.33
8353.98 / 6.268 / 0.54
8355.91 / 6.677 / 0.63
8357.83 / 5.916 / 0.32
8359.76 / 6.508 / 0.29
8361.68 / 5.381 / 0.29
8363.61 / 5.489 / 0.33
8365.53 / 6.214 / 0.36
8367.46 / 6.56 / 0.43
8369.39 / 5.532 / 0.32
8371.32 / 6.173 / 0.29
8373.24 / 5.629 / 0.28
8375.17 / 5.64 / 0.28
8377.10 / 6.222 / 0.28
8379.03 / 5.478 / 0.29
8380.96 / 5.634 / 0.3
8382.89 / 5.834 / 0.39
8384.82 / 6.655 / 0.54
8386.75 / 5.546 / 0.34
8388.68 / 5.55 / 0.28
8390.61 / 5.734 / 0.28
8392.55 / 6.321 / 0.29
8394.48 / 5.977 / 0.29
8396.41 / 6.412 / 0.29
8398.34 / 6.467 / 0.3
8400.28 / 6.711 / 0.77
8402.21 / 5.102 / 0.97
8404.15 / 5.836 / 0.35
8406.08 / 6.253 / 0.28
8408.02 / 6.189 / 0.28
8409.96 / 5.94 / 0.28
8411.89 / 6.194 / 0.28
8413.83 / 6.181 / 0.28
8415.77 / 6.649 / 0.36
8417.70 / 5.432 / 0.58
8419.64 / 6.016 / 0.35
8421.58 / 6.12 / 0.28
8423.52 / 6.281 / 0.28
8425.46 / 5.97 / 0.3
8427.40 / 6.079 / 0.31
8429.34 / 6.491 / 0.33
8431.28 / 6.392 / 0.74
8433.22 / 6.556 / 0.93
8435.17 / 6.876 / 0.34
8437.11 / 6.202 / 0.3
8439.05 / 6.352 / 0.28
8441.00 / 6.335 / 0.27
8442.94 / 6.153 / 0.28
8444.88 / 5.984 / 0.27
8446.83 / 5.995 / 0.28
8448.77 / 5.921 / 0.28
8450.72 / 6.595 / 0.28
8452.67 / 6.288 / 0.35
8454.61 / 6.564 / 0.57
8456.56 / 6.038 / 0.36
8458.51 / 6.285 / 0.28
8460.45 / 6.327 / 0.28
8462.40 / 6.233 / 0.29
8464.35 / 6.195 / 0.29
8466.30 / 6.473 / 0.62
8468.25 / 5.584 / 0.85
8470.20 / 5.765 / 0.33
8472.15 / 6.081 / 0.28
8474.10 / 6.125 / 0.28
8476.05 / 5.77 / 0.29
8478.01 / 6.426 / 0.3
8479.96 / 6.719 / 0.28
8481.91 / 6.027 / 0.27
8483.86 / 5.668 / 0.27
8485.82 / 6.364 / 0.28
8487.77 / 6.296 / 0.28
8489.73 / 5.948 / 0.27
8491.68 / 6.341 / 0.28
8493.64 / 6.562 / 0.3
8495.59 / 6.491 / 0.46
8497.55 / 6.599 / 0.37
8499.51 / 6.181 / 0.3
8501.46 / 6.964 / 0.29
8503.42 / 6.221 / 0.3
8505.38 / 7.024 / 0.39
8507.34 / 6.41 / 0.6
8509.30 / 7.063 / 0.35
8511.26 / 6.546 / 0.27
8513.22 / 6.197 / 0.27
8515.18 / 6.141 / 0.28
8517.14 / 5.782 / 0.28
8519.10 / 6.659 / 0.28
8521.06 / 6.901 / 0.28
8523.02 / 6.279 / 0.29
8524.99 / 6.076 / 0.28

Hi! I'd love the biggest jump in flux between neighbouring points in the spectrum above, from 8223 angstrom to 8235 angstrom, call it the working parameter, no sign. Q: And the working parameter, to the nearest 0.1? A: 0.6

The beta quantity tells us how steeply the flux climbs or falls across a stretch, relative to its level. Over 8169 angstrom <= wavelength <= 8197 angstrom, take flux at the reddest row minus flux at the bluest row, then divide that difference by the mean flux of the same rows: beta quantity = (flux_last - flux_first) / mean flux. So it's 0.14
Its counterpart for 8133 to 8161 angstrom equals -0.10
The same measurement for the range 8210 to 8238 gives 0.03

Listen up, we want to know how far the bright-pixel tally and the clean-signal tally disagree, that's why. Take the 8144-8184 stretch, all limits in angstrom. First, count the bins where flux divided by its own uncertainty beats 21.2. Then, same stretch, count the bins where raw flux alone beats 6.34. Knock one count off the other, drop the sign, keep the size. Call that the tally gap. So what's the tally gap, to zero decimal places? 11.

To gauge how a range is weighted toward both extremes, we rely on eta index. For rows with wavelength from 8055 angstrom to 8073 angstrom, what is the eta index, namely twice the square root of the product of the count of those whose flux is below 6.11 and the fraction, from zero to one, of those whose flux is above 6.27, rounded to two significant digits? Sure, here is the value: 1.7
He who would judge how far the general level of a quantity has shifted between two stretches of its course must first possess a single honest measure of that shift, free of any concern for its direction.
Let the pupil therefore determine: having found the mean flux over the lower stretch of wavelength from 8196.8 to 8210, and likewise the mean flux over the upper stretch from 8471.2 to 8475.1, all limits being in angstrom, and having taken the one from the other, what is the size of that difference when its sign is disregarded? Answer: 0.30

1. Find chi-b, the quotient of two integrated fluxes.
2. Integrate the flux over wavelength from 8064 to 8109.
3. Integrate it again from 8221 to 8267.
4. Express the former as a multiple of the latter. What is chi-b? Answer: 1.03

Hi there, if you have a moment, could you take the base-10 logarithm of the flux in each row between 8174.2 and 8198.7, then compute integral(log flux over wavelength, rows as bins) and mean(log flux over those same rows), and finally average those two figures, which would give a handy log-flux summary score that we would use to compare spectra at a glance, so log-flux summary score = 10.6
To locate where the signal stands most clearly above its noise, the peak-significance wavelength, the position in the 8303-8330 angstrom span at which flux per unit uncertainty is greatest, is 8329.02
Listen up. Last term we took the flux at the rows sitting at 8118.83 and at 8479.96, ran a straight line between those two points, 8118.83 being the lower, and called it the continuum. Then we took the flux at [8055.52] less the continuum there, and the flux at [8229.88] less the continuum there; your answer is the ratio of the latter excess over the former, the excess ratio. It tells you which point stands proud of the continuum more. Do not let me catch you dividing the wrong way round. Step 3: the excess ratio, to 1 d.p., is 5.6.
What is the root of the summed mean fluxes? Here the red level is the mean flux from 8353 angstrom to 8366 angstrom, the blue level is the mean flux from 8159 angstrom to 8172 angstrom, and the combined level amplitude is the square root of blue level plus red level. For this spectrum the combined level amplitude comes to 3.53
